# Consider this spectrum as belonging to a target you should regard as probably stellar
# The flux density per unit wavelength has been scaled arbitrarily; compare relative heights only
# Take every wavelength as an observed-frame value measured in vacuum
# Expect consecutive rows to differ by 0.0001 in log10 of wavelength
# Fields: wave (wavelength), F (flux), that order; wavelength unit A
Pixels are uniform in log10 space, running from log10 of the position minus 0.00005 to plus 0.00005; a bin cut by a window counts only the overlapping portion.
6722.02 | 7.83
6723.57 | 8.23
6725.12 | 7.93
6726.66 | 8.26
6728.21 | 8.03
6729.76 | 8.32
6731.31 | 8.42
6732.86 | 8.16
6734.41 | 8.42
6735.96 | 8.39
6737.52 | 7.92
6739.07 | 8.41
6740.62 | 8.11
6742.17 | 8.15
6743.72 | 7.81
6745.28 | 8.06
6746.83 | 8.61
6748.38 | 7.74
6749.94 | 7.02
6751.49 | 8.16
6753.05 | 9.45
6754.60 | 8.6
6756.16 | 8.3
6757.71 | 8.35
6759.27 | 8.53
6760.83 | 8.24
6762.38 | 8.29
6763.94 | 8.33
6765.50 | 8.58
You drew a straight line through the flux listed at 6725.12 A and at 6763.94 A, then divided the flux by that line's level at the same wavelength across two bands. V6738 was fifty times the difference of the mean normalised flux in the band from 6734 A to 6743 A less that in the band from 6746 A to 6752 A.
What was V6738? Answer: 2.8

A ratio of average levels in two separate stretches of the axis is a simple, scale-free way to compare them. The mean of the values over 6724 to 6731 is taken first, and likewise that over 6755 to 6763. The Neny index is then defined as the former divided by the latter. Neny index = 0.98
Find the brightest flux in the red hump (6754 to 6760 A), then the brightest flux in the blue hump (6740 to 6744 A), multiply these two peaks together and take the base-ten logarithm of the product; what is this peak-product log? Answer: 1.85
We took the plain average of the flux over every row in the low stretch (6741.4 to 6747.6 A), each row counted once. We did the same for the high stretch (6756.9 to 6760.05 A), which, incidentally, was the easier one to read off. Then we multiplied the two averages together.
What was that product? 68.8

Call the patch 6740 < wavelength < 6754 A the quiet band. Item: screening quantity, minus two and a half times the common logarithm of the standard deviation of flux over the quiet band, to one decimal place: 0.5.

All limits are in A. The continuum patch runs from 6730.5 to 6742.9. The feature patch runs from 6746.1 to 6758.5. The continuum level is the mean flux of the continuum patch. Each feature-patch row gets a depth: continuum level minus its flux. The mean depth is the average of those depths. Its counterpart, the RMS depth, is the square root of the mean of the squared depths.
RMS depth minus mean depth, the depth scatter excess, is 0.691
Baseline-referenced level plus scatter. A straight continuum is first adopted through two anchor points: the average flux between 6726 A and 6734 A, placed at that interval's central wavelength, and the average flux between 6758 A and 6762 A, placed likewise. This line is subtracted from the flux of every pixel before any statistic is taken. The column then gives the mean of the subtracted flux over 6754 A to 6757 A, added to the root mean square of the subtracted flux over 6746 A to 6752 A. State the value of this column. 0.8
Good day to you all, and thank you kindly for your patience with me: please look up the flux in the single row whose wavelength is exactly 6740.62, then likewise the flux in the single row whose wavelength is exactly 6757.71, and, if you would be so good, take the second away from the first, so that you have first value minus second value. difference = -0.24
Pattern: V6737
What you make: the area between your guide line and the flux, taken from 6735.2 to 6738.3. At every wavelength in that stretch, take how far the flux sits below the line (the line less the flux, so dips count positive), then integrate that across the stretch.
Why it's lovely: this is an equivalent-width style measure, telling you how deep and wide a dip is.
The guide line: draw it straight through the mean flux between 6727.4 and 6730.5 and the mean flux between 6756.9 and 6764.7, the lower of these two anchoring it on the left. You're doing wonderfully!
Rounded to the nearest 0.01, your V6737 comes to 0.19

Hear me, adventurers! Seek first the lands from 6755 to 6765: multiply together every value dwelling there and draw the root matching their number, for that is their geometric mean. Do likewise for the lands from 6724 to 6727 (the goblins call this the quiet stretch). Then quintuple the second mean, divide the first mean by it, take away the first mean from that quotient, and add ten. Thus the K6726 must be 1.87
